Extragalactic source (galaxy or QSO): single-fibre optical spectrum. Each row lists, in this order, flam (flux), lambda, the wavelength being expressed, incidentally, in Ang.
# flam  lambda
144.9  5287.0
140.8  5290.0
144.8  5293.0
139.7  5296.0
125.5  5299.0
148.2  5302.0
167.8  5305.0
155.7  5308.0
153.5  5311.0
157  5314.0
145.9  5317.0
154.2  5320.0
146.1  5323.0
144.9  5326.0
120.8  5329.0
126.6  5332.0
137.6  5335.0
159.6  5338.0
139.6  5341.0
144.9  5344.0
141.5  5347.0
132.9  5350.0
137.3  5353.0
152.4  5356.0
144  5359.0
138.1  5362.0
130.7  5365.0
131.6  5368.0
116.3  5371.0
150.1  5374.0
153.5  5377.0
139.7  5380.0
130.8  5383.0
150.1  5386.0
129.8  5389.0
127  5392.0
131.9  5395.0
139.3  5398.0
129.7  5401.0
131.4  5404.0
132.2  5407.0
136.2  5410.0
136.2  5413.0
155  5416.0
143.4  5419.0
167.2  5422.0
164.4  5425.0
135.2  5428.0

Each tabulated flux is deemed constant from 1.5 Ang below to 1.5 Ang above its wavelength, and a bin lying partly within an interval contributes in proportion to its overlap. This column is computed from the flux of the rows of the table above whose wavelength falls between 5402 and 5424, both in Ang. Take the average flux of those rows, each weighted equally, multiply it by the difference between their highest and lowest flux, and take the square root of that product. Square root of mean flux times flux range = 71.6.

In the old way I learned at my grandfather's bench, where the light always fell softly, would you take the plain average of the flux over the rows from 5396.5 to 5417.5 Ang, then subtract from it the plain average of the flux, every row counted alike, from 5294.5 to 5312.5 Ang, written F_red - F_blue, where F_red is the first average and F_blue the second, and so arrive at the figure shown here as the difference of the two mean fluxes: -11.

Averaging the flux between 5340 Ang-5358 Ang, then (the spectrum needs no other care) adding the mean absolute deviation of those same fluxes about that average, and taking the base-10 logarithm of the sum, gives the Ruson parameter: 2.17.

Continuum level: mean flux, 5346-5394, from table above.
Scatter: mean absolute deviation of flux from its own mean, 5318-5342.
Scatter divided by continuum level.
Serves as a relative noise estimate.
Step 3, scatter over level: 0.073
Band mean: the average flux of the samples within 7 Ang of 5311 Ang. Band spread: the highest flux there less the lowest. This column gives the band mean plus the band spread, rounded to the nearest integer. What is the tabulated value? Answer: 178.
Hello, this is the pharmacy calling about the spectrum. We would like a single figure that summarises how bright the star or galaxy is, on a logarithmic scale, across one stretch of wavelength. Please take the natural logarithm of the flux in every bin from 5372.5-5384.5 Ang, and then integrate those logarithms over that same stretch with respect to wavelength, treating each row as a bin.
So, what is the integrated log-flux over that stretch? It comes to 59.6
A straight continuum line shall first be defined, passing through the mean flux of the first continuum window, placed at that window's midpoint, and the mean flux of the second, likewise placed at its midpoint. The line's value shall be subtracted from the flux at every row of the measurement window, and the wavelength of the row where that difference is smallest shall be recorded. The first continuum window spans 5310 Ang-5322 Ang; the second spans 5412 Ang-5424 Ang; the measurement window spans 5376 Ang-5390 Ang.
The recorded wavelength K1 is 5389.0 Ang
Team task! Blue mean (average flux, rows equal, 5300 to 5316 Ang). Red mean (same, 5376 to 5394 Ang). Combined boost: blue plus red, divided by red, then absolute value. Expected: 2.13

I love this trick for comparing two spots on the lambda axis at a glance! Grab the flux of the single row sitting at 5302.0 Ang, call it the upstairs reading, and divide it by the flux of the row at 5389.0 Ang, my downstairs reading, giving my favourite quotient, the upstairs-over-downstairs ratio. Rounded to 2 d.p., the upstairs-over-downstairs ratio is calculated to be 1.14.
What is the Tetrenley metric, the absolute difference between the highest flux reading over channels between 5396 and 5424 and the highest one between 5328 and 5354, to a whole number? 8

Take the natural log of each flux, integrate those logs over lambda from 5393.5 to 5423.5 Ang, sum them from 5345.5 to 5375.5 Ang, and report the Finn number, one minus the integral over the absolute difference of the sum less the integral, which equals -0.497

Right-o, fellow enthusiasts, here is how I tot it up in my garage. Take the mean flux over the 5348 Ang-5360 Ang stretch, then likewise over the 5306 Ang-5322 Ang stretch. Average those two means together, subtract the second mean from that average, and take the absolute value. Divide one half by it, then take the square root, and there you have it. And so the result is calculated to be 0.29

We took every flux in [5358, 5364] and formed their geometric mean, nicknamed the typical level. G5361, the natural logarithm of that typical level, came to 4.95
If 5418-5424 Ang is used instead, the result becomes 5.04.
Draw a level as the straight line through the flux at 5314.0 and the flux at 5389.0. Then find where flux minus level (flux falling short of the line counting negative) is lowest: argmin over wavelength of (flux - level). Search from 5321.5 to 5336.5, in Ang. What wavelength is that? 5329.0 Ang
